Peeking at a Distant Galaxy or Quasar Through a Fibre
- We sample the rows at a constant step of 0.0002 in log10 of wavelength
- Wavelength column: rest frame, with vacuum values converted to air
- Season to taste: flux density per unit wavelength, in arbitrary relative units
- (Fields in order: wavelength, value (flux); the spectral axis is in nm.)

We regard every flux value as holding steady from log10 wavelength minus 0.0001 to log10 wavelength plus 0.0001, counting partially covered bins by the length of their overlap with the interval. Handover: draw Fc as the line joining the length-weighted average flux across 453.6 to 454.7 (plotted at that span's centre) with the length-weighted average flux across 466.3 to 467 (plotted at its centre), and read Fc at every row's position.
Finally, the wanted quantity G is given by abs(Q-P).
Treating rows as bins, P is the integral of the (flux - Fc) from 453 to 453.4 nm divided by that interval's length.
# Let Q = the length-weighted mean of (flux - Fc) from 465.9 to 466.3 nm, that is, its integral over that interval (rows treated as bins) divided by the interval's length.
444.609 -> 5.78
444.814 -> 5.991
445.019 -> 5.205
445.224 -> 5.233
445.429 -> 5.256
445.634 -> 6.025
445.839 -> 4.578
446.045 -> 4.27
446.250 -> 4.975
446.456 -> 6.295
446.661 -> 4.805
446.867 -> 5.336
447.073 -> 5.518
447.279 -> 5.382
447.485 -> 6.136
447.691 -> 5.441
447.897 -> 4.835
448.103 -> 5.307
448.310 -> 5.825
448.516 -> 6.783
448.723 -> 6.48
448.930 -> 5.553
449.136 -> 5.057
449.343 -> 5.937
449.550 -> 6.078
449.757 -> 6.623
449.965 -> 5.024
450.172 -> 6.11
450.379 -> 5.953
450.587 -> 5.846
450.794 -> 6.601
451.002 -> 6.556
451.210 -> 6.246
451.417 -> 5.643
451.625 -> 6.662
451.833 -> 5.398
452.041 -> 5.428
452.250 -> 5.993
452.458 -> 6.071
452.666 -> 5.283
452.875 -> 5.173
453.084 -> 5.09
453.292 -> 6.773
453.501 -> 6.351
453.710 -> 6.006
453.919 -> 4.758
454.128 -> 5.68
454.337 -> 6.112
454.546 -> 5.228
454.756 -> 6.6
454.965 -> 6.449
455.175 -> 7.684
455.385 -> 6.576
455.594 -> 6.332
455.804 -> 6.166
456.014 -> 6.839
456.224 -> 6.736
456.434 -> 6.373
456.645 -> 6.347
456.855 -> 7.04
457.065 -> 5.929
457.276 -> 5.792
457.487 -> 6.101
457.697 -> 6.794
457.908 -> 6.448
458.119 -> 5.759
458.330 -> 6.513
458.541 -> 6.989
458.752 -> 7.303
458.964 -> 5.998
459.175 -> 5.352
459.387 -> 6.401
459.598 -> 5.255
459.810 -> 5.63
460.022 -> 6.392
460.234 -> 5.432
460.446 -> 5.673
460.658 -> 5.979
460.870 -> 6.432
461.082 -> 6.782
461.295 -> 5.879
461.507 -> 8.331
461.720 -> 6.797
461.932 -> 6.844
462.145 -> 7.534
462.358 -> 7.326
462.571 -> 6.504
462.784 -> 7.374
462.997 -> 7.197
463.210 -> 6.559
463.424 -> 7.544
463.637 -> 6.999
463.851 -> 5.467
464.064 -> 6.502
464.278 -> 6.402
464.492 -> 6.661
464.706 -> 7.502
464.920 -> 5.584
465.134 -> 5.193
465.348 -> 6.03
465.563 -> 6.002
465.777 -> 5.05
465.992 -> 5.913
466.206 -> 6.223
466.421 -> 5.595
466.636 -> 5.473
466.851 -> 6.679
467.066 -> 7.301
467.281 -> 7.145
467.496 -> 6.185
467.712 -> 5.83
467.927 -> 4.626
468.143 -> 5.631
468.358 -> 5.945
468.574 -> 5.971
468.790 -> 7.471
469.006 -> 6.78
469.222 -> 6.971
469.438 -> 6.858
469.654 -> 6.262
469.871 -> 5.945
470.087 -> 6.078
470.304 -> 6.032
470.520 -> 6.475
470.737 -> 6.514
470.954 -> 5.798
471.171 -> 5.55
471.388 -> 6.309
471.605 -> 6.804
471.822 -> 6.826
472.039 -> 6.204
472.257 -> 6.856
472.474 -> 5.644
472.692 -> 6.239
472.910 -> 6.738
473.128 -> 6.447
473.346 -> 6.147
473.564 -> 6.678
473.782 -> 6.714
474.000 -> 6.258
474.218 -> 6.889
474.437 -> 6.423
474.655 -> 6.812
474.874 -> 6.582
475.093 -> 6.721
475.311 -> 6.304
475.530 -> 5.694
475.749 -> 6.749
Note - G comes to 0.32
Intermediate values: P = 0.4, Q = 0.1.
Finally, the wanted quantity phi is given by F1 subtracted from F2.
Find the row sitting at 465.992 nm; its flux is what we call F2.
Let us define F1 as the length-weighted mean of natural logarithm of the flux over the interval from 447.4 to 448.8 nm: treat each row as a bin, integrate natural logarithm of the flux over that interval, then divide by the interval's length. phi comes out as 4.2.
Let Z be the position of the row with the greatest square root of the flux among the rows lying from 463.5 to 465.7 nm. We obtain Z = 464.706 nm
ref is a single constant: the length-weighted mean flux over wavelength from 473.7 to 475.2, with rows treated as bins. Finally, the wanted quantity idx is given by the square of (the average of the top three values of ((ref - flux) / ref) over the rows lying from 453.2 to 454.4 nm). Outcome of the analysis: 0.030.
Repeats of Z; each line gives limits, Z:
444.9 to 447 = 446.456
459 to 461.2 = 461.082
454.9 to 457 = 455.175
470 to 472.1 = 471.822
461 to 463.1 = 461.507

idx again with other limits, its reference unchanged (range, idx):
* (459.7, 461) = 0.025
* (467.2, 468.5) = 0.036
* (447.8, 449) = 0.044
